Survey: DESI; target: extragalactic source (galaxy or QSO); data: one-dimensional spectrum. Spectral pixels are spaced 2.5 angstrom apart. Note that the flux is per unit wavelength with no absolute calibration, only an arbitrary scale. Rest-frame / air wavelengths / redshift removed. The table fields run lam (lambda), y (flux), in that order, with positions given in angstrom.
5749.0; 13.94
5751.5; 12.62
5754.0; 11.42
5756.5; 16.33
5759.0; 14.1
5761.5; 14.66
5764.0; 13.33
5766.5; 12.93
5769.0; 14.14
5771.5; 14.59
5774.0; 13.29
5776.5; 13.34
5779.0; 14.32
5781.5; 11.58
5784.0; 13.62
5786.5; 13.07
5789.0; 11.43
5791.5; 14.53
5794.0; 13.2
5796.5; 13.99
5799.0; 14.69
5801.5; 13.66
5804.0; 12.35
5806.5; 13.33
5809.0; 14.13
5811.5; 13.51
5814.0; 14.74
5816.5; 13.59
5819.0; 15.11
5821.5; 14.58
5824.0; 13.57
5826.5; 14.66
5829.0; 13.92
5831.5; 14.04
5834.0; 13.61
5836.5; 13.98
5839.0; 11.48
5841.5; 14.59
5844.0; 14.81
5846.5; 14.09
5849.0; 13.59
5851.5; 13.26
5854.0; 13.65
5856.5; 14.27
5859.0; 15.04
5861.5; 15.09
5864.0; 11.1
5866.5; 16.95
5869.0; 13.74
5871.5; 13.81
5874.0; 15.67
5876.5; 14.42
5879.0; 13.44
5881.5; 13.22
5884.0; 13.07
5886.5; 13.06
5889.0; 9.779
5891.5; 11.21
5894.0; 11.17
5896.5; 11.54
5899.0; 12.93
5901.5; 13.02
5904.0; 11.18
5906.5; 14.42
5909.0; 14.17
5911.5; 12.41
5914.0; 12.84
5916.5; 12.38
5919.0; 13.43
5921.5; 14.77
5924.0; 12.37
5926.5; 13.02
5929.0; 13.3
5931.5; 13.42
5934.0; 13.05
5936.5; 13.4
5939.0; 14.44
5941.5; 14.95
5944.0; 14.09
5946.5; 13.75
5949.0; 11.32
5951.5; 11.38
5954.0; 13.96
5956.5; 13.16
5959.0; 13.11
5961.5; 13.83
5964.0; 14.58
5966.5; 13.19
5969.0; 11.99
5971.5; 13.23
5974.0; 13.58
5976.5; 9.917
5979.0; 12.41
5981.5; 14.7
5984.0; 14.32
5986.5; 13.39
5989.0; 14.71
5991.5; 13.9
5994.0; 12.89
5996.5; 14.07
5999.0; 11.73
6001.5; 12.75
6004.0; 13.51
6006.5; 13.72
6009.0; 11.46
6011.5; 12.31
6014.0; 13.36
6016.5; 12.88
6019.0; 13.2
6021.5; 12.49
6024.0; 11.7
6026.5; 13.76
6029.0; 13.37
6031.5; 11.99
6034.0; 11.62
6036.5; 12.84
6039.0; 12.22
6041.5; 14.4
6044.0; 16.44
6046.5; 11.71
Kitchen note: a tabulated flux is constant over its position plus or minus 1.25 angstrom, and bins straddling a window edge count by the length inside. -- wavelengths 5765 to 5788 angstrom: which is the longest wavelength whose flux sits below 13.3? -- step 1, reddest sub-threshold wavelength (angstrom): 5786.5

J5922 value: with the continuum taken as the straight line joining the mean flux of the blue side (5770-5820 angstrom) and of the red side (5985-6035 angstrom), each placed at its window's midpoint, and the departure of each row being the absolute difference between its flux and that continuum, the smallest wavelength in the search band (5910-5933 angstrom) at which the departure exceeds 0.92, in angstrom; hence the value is 5921.5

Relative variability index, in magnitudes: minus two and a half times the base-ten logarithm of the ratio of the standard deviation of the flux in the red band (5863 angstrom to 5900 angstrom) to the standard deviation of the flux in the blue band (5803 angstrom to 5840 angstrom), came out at -0.8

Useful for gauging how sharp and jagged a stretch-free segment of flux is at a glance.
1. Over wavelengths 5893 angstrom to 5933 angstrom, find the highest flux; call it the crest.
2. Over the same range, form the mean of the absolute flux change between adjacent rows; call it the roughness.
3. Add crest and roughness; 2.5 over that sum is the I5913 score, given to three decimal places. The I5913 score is 0.158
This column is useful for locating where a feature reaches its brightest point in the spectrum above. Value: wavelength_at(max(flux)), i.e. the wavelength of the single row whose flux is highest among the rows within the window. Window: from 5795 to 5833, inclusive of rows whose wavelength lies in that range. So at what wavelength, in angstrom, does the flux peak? 5819.0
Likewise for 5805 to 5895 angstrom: 5866.5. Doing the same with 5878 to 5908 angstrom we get 5906.5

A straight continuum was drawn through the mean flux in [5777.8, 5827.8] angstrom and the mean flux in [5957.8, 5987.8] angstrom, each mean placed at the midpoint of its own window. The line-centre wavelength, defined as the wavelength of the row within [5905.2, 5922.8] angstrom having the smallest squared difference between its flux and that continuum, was 5919.0 angstrom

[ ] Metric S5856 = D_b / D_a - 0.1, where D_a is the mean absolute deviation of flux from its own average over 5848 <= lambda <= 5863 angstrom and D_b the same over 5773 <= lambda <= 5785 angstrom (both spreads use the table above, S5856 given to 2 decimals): 0.92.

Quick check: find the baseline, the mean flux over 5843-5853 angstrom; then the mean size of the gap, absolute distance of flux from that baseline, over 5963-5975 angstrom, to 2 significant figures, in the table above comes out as 0.88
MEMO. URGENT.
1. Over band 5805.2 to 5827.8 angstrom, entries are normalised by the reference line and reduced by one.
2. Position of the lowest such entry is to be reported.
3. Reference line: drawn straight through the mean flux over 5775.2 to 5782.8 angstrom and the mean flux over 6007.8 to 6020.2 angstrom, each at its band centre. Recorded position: 5806.5 angstrom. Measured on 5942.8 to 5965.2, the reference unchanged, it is 5949.0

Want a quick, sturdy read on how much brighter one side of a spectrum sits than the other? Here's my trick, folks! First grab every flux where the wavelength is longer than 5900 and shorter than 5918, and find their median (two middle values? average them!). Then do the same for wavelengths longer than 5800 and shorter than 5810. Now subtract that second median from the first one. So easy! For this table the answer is -0.7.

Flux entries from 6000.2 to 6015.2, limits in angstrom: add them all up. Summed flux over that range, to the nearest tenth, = 77.1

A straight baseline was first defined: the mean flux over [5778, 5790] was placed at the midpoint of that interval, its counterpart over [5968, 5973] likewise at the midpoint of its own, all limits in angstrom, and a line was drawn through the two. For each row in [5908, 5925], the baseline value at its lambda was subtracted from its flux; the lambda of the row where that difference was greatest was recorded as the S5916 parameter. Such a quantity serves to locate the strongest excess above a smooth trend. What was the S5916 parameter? 5921.5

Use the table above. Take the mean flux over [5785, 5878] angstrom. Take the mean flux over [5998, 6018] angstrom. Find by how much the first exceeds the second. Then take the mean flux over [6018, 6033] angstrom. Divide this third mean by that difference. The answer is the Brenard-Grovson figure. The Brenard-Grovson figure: 11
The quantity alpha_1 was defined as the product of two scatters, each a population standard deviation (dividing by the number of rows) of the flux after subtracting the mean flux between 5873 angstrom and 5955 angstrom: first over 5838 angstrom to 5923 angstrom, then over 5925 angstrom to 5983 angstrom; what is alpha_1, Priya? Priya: 1.73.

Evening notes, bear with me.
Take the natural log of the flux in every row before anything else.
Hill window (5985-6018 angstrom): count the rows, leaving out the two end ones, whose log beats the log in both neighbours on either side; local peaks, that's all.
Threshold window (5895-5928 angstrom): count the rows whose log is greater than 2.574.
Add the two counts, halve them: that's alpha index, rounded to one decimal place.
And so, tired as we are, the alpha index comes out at 4.0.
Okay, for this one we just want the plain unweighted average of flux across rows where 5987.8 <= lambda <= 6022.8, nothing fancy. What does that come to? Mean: 13.07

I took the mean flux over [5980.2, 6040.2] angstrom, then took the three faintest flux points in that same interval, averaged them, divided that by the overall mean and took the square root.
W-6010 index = 0.943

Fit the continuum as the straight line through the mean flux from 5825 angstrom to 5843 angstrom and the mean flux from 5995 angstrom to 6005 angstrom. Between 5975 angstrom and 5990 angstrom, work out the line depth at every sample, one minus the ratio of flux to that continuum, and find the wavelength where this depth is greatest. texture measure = 5976.5 angstrom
